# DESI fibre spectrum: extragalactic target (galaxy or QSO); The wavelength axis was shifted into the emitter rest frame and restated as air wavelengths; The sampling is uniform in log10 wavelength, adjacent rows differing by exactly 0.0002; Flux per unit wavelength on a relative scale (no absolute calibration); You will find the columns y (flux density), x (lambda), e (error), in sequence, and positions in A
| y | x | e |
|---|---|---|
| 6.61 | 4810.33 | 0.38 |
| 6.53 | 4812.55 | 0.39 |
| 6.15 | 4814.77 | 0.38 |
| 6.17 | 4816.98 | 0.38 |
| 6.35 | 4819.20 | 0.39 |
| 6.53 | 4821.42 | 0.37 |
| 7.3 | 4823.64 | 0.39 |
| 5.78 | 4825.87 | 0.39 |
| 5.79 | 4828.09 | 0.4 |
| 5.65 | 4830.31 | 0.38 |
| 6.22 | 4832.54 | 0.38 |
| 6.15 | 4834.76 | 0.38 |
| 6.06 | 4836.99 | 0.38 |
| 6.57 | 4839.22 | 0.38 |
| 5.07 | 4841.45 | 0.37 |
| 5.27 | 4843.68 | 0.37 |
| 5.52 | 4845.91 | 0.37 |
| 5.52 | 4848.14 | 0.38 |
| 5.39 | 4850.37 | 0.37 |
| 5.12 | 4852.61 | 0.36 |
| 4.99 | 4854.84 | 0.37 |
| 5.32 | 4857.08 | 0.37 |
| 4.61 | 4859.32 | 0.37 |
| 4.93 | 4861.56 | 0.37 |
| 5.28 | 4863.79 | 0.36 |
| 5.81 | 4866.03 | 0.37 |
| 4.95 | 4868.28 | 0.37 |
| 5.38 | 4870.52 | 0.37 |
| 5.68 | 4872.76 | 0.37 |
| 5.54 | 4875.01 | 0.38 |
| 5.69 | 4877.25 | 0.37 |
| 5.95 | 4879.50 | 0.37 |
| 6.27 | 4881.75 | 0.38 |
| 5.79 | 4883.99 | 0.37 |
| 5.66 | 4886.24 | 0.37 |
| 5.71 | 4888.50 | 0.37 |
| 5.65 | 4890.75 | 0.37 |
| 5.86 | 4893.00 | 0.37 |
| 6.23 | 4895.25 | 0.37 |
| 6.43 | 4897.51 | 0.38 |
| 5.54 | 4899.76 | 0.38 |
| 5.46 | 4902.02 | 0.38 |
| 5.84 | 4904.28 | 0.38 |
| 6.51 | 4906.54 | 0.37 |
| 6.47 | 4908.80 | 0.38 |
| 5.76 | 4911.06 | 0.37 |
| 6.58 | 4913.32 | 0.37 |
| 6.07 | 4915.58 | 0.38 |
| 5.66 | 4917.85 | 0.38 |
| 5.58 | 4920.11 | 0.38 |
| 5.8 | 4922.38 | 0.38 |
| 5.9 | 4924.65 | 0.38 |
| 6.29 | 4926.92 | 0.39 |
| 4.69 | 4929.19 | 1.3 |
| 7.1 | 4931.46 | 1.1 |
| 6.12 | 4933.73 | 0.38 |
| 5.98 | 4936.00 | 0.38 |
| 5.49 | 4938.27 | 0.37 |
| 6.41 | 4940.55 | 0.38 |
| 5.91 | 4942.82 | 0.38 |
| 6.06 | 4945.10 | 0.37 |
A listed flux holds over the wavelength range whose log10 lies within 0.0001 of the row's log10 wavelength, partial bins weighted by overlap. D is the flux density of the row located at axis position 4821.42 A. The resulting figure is 6.53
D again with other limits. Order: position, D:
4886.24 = 5.66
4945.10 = 6.06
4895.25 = 6.23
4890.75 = 5.65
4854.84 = 4.99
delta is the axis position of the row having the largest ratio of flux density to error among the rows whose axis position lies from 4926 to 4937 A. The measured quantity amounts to 4926.92 A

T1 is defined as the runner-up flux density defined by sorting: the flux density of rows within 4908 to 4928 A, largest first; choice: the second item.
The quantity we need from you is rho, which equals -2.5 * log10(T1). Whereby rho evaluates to -2.03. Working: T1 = 6.47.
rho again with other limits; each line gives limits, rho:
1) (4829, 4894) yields -1.99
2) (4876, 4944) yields -2.05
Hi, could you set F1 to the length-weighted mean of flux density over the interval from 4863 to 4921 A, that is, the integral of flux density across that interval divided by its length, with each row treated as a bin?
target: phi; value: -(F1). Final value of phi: -5.83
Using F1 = 5.83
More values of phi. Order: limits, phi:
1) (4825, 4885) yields -5.57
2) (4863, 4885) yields -5.64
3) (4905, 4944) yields -6.02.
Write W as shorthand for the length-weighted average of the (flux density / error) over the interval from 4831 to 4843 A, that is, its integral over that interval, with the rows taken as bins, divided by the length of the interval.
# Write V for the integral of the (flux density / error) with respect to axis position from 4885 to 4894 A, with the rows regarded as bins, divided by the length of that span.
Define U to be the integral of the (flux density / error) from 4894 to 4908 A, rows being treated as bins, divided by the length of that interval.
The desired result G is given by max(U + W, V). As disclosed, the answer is 31.8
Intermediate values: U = 16.0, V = 15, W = 15.8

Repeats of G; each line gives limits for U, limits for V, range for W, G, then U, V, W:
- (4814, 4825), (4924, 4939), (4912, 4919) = 33.2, 17.0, 12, 16.2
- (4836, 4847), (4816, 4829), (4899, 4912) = 31.0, 15.2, 16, 15.8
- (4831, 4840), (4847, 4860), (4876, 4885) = 32.2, 16.3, 14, 15.9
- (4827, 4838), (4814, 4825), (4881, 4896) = 31.4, 15.6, 17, 15.8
